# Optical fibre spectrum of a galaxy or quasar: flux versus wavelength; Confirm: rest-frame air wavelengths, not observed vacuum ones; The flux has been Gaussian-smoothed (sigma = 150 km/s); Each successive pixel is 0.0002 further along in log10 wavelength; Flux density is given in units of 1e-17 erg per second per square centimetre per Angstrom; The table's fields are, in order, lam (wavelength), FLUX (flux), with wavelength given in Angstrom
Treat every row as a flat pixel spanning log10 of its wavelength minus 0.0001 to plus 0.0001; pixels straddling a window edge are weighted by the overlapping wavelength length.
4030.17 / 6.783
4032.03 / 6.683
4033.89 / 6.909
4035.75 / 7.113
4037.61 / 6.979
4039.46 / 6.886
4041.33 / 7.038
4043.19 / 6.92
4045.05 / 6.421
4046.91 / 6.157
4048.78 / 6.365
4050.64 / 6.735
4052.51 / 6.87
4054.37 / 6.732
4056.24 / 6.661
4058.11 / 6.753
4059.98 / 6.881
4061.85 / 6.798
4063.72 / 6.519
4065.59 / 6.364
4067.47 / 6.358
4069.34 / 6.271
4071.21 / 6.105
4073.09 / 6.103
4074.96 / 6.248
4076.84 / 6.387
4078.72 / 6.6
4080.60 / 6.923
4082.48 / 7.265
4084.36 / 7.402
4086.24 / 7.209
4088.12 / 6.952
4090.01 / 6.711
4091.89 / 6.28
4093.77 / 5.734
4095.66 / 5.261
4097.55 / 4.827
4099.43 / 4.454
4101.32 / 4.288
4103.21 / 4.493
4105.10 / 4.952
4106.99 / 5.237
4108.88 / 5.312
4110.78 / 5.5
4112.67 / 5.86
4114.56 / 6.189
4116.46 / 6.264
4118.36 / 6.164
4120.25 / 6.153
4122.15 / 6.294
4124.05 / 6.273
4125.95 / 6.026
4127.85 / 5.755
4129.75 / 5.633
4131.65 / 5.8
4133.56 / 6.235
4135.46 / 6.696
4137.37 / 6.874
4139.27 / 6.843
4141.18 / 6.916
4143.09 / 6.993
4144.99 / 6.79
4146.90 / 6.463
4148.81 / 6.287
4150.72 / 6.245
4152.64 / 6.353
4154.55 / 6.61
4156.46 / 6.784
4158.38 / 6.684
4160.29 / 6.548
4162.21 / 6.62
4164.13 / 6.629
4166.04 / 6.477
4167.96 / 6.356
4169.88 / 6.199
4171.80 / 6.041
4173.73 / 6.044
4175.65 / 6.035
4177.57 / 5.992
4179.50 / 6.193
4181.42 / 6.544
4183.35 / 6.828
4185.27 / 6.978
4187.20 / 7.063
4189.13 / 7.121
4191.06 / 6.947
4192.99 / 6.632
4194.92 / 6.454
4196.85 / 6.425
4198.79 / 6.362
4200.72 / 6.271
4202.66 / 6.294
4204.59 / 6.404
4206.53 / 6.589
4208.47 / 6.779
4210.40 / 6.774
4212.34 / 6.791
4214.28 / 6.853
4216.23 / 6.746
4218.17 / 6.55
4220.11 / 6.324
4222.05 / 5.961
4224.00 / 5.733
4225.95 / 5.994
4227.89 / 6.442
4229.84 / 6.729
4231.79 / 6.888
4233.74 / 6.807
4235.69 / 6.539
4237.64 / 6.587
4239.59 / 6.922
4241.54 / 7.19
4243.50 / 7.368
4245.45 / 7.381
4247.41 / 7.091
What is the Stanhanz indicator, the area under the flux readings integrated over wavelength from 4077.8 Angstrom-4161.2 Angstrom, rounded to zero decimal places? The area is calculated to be 514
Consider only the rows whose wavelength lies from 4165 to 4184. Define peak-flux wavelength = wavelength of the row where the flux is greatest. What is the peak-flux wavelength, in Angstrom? 4183.35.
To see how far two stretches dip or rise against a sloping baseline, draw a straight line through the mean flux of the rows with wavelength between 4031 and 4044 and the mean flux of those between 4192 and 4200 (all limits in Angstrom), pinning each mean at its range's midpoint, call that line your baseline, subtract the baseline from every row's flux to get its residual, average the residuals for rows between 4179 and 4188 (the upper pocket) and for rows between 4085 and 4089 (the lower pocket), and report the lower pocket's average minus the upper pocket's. 0.08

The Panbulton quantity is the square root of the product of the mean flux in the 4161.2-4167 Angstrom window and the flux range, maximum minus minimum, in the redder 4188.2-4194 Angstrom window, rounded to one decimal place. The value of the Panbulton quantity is 1.8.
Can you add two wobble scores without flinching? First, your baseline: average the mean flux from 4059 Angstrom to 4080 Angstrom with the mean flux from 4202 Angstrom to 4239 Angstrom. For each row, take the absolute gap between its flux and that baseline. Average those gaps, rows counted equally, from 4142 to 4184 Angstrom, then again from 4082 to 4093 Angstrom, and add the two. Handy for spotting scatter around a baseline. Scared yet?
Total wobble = 0.8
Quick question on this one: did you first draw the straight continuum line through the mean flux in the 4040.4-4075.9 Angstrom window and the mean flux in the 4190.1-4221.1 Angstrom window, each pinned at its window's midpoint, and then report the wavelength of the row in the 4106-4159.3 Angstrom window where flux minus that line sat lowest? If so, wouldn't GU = 4106.99 Angstrom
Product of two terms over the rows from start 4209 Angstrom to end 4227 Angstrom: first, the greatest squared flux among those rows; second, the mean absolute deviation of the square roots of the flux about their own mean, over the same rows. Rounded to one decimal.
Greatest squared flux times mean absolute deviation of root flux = 3.4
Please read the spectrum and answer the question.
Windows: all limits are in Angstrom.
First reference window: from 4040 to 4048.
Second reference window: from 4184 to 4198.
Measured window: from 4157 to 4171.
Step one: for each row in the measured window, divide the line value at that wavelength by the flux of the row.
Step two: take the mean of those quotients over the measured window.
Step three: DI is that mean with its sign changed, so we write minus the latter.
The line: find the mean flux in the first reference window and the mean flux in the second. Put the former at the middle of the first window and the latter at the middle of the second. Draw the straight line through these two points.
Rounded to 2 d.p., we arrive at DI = -1.04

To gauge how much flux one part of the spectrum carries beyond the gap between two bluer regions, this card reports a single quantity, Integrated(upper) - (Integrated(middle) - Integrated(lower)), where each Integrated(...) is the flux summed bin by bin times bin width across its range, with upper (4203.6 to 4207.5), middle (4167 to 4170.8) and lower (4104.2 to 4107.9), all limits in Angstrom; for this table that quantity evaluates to 20.3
